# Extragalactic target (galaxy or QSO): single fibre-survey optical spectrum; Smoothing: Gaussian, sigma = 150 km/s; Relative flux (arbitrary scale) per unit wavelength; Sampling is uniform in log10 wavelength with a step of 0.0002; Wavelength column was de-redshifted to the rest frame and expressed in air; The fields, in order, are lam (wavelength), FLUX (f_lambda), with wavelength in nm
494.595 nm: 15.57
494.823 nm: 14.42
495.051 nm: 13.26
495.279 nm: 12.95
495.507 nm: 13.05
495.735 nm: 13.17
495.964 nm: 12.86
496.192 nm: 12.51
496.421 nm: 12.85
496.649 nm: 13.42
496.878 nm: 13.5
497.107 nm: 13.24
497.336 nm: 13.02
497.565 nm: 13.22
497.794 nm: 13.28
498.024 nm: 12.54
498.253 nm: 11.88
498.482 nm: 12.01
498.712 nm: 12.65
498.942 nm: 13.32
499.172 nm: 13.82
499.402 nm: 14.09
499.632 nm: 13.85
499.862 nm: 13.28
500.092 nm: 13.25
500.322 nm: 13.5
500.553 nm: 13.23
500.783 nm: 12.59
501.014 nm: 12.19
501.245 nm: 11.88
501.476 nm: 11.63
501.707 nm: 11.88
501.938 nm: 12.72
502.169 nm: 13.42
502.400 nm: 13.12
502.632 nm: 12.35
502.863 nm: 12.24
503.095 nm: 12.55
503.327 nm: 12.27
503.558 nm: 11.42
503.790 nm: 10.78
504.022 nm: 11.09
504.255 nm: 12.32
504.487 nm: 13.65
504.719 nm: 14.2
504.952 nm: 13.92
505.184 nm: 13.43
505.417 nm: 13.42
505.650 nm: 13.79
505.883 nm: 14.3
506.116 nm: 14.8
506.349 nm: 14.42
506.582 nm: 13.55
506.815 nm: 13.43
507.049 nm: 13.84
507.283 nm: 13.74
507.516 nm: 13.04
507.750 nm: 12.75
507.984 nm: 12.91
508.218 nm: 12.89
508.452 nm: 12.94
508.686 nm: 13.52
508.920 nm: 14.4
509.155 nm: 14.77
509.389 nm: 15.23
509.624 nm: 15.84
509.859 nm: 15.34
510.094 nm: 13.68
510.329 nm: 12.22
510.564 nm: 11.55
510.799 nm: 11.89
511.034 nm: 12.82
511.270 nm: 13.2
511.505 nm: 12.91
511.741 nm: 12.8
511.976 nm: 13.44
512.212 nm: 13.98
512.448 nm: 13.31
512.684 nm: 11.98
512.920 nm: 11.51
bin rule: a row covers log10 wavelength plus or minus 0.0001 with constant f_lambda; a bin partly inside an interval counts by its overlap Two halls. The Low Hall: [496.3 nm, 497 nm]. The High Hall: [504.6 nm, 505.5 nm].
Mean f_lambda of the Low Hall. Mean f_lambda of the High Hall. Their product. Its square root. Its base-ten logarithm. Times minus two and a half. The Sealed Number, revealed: -2.826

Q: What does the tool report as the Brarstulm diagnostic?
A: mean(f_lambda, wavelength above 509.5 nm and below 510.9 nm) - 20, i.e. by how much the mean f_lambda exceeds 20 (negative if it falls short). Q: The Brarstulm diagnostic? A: -6.6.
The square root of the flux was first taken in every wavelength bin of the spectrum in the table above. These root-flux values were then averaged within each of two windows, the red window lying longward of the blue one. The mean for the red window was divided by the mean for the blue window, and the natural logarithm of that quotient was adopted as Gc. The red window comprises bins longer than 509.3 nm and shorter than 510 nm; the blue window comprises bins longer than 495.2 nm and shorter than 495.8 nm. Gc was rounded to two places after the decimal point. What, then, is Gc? 0.08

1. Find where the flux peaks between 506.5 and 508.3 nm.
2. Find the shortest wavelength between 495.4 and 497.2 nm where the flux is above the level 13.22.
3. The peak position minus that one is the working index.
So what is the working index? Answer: 10.40 nm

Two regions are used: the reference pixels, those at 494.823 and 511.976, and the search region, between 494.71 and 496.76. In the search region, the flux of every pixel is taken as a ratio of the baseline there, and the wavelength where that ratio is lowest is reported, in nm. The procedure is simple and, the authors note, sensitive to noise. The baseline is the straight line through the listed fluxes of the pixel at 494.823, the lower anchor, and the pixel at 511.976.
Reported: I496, 496.192 nm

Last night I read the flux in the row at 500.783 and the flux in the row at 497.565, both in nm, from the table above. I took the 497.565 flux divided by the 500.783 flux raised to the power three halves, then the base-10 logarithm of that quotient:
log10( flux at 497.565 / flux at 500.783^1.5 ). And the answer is -0.529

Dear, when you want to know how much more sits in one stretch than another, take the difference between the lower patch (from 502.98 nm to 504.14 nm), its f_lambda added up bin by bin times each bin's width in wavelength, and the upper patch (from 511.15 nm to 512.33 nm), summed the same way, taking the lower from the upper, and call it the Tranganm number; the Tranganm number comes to 2.2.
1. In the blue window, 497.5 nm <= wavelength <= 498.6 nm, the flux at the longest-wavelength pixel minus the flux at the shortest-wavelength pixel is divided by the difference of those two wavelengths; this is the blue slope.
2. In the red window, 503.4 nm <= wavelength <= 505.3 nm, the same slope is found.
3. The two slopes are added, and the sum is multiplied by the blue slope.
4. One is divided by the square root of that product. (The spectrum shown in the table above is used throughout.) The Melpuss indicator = 3.02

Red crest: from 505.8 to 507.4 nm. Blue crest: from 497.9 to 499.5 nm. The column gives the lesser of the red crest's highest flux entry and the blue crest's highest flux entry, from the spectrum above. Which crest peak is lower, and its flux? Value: 14.1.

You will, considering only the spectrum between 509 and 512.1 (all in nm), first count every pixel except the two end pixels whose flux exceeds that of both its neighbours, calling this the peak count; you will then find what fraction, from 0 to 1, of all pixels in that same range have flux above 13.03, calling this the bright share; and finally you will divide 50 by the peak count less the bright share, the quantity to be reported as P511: 34.2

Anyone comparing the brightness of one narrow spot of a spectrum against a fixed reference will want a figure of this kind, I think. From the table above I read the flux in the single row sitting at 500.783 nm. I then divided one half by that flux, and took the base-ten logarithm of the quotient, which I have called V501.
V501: -1.40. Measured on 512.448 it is -1.43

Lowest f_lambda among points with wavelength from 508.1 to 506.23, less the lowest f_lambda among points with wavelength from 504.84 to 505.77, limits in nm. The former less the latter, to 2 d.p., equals -0.67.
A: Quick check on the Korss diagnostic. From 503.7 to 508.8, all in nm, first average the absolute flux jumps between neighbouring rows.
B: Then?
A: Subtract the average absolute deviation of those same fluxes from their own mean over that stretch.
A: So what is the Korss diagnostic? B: -0.26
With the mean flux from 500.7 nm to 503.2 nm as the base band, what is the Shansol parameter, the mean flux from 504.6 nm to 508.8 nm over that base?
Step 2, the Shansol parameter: 1.10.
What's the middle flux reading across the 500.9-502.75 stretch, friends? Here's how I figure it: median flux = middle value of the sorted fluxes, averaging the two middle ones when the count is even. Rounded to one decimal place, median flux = 12.3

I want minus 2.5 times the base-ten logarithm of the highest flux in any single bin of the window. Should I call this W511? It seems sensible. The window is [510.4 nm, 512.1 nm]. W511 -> -2.821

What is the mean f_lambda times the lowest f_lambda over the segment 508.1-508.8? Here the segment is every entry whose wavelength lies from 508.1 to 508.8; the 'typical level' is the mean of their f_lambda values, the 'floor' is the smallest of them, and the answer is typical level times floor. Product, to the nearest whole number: 169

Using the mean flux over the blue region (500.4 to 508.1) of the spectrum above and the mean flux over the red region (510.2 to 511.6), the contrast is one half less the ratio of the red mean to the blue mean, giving -0.461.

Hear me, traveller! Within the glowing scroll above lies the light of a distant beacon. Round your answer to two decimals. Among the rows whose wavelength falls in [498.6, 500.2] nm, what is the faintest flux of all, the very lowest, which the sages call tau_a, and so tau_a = 12.65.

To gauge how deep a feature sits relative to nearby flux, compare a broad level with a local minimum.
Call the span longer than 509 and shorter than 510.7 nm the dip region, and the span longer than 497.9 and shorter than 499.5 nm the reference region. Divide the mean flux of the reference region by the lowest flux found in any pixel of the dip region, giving 1.12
